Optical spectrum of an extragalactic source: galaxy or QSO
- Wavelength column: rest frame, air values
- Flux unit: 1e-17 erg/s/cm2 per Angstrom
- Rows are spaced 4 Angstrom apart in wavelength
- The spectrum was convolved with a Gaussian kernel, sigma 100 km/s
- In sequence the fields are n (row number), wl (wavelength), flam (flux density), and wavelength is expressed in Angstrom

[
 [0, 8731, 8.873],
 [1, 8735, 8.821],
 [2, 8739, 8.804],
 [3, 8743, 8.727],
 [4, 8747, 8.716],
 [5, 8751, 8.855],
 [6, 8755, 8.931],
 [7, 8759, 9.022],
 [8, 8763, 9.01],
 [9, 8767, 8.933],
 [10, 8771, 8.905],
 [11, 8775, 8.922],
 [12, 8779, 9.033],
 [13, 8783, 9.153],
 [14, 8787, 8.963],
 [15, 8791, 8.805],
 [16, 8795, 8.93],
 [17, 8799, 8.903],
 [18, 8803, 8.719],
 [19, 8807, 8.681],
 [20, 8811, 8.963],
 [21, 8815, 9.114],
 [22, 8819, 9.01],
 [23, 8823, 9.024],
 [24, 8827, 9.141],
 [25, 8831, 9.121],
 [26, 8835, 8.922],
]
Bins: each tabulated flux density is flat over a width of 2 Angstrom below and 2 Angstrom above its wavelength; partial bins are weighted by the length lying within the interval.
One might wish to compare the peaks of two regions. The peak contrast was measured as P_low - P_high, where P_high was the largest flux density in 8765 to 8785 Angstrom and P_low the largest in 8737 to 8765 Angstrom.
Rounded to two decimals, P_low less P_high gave -0.13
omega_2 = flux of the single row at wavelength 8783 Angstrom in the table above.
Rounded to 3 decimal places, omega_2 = 9.153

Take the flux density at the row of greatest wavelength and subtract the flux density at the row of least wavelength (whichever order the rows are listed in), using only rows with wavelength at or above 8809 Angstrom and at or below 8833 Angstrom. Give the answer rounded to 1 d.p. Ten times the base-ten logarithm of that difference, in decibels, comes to -8.0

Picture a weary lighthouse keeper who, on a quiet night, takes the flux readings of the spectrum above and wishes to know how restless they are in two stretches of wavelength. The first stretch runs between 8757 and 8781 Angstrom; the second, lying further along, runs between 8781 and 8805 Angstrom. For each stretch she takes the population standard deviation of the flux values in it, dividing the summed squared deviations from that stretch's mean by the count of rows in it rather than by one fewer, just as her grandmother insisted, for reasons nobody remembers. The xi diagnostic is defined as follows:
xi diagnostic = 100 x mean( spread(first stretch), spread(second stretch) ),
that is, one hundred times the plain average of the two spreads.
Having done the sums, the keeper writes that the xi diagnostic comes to 9.4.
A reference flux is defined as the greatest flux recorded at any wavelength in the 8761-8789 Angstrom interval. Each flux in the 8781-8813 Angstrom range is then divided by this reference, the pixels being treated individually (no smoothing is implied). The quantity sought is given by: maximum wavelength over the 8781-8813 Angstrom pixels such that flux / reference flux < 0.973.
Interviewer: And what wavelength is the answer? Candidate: 8807 Angstrom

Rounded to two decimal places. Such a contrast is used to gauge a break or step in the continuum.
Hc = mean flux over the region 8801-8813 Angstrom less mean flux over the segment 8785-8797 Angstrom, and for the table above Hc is -0.11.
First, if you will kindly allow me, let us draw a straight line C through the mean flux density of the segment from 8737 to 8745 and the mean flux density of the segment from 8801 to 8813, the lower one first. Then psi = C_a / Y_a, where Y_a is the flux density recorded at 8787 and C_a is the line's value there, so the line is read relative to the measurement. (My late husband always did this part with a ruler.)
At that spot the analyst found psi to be 0.980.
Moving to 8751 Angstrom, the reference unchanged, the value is 0.990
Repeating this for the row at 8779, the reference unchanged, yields 0.972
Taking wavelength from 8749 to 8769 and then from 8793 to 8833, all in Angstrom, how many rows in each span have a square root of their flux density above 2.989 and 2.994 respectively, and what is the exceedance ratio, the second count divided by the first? 2.5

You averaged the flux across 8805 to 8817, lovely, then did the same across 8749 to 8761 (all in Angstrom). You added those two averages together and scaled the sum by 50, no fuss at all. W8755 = 893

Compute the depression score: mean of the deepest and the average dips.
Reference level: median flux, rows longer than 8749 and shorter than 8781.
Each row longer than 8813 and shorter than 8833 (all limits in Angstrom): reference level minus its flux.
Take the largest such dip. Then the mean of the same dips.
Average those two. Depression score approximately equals -0.11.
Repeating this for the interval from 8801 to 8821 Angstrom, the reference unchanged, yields 0.14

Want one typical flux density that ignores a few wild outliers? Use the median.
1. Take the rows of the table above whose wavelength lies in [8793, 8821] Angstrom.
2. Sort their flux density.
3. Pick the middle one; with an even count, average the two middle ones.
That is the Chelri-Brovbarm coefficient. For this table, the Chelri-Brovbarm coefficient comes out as 8.93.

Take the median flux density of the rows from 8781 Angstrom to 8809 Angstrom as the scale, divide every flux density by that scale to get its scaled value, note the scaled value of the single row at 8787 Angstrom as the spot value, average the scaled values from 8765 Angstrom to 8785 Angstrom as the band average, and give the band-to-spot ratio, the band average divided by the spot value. 1.00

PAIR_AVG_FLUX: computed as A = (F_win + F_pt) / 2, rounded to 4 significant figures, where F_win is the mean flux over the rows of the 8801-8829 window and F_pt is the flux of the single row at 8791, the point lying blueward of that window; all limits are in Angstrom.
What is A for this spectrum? 8.878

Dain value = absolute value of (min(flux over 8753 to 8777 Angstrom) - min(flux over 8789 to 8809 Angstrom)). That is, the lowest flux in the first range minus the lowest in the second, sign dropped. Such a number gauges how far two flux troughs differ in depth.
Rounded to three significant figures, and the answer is 0.224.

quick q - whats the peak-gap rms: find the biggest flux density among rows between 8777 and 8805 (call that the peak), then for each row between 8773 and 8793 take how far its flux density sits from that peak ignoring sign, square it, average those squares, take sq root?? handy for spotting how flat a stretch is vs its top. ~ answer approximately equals 0.21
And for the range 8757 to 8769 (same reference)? 0.17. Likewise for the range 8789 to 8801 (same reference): 0.28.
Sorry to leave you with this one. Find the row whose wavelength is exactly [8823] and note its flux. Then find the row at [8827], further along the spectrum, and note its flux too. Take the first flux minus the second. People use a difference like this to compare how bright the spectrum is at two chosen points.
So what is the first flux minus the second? -0.12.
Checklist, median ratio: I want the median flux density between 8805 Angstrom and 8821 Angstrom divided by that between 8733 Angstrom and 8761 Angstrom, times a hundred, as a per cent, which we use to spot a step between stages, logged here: 102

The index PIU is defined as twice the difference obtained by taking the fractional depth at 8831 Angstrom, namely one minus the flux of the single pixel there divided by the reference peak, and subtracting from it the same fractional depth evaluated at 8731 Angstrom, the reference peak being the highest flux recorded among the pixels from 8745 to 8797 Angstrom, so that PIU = -0.054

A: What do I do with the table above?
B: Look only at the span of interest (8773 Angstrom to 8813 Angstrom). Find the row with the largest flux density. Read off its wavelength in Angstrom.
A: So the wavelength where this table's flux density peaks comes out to 8783 Angstrom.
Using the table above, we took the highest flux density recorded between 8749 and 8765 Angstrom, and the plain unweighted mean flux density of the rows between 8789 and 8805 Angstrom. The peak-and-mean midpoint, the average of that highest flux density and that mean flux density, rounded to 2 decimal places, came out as 8.93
